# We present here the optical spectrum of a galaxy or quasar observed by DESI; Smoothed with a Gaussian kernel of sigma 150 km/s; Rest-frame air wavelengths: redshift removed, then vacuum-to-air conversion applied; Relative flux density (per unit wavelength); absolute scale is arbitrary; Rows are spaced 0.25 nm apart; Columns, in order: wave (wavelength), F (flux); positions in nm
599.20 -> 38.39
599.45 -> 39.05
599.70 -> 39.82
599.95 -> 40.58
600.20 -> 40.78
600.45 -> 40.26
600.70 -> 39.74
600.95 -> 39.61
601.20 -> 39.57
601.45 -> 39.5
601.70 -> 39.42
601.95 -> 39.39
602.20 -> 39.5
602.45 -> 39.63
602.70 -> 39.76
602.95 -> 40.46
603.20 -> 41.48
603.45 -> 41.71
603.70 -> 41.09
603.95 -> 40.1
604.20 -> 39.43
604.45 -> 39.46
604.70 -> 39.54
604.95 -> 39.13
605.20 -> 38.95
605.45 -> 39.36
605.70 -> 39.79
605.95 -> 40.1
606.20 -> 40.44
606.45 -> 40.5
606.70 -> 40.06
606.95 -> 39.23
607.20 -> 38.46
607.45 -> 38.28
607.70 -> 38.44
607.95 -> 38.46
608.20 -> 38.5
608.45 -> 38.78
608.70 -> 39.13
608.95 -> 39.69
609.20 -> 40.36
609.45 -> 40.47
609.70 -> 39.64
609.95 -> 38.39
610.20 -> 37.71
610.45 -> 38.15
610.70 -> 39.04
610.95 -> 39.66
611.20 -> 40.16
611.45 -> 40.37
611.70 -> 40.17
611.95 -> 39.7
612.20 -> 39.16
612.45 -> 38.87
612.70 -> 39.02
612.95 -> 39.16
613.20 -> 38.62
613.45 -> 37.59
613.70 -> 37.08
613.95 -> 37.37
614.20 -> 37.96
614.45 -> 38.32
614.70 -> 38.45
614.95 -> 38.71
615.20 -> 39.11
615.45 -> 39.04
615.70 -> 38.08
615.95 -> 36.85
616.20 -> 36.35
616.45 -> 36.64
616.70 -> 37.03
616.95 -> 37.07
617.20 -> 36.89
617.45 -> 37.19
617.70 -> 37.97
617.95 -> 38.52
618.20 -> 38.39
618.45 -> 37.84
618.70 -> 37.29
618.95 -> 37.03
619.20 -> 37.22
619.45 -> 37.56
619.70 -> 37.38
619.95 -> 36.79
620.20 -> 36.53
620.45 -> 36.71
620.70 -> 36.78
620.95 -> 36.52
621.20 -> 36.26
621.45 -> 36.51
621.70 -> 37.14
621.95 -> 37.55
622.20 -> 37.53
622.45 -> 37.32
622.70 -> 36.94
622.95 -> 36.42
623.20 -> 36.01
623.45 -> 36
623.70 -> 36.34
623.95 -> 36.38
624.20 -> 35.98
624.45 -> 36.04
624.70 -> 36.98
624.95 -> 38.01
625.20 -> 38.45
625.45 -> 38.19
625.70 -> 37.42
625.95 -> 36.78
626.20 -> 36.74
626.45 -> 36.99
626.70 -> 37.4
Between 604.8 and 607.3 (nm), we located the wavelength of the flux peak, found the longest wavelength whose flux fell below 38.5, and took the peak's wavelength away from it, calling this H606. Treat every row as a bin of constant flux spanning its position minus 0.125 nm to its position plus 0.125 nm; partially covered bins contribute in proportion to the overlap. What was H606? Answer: 0.75 nm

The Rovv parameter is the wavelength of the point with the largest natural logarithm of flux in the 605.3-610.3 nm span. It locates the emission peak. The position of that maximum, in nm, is 606.45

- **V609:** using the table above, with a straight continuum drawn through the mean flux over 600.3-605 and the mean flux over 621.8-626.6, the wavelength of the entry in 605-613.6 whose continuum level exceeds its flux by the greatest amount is 610.20 nm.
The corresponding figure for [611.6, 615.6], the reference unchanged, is 613.70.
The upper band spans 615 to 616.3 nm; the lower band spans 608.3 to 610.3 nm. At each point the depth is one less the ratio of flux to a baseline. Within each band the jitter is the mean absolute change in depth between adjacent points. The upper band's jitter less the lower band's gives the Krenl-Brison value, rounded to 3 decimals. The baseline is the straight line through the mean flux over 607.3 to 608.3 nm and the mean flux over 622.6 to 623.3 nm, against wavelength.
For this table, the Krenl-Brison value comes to 0.001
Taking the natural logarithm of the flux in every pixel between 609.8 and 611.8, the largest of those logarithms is 3.70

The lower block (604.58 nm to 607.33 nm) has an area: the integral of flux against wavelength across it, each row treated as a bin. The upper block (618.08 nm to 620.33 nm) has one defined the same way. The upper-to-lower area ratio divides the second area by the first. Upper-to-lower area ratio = 0.77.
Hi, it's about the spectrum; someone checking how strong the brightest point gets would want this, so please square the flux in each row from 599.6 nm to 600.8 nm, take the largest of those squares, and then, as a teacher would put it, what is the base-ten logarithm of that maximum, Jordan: 3.22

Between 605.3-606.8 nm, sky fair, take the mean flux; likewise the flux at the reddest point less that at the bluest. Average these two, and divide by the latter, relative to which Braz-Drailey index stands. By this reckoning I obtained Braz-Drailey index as 29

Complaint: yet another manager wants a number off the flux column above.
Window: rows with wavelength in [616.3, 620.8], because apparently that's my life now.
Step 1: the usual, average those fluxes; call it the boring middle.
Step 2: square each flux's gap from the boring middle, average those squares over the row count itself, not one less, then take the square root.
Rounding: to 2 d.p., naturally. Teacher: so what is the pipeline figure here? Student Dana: 0.57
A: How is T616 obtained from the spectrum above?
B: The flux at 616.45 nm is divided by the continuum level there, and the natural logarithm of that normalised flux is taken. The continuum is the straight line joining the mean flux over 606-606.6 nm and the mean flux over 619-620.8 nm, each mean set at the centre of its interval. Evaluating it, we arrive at -0.033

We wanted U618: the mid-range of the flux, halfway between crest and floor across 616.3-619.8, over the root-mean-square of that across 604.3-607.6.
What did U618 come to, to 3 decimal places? 0.952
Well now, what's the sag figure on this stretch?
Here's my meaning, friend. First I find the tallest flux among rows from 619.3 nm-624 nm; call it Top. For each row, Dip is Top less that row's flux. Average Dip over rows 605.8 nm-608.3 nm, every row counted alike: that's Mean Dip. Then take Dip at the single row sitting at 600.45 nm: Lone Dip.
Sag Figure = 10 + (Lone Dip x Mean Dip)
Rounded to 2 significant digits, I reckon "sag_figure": 15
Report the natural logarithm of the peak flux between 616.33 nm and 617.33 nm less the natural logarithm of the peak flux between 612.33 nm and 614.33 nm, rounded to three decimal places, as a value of -0.055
